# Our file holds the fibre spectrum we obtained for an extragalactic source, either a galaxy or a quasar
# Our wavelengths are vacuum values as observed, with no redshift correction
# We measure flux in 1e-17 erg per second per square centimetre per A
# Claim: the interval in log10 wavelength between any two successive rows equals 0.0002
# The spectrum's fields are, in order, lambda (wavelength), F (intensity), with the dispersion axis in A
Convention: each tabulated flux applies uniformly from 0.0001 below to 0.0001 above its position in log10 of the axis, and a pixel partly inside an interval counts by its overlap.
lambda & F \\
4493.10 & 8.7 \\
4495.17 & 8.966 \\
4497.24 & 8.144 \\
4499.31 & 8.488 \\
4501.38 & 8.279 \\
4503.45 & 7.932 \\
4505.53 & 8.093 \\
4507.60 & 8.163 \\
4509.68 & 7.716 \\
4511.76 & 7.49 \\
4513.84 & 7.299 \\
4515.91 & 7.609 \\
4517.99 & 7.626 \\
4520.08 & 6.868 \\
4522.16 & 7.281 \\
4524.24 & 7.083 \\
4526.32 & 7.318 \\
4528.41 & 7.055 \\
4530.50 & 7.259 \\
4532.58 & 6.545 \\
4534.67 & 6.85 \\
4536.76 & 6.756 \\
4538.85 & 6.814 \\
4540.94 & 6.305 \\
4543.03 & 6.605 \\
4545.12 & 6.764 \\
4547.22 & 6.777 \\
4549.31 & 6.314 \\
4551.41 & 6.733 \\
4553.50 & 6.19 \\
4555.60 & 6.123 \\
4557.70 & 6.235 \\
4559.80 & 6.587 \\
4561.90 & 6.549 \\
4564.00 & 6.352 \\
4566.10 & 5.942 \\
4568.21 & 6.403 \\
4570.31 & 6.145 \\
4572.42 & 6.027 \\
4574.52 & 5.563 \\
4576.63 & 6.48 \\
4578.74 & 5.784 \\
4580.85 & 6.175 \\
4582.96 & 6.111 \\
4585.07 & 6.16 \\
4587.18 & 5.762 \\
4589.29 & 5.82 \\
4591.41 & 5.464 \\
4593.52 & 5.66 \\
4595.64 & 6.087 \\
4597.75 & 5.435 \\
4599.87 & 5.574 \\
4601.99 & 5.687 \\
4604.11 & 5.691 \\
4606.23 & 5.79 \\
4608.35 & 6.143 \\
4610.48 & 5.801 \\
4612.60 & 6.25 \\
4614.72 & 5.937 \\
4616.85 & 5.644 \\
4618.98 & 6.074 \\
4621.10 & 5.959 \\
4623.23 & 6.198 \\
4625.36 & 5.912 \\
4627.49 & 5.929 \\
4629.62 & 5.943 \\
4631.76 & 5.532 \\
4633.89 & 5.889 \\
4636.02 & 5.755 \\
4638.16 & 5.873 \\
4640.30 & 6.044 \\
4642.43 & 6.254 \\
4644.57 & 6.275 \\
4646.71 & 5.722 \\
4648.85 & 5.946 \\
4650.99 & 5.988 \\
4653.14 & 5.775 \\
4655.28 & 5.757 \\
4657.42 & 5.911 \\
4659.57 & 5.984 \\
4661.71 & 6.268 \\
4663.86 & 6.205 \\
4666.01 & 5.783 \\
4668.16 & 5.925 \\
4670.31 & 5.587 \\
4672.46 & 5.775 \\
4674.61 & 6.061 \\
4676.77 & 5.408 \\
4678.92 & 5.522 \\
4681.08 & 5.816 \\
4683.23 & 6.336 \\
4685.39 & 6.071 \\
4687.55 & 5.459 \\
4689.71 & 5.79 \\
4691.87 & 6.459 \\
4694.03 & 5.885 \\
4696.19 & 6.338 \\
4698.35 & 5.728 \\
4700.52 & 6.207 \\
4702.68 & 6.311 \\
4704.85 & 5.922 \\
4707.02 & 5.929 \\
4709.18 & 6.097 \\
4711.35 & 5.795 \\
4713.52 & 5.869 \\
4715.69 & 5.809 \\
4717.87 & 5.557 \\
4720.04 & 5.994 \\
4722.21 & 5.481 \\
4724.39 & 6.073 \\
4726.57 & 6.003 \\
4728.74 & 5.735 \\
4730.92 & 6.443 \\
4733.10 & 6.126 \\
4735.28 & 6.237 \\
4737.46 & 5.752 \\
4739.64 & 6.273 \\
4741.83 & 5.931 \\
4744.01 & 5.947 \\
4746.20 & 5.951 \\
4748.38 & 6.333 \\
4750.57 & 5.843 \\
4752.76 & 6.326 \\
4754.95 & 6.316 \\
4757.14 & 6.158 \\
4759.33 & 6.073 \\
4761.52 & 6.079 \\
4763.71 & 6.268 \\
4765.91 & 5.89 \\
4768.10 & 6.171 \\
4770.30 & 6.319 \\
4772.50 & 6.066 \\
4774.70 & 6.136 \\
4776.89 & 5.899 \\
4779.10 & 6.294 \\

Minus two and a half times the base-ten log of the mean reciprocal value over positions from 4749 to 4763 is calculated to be 1.97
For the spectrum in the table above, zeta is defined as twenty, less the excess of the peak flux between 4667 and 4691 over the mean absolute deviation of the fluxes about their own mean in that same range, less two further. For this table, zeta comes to 11.9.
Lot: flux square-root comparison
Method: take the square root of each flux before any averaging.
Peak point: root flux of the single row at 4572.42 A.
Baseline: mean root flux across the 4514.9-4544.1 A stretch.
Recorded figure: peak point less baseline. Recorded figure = -0.19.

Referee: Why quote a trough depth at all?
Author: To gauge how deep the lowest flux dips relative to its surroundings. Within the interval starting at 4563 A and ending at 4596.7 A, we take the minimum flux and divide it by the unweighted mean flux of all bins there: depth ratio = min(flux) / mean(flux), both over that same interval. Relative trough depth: 0.911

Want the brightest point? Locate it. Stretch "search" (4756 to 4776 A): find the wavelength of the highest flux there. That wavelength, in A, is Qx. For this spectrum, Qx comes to 4770.30 A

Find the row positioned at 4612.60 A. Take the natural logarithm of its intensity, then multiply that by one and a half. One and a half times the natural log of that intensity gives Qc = 2.75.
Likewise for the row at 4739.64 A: 2.75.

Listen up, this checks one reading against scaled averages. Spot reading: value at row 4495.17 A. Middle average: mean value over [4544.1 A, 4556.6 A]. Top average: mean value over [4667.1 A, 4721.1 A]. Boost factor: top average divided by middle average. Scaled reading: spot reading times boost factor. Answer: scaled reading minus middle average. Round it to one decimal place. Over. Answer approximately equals 1.7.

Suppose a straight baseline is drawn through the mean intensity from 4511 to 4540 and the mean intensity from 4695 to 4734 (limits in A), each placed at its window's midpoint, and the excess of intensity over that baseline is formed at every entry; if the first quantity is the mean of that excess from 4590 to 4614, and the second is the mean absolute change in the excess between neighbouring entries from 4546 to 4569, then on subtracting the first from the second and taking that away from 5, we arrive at 3.8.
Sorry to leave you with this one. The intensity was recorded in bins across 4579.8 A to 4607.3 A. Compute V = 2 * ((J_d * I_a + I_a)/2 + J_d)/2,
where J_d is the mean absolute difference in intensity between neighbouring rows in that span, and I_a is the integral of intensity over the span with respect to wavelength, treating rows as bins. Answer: 97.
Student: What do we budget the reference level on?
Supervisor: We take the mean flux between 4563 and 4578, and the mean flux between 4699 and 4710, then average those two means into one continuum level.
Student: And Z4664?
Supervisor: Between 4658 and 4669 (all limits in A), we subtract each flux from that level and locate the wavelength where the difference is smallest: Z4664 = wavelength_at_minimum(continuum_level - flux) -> 4661.71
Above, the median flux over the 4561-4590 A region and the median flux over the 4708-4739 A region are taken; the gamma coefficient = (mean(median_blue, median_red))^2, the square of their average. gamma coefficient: 36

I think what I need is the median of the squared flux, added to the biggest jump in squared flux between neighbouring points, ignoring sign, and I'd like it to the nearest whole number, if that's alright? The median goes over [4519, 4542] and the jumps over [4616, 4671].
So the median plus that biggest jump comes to 54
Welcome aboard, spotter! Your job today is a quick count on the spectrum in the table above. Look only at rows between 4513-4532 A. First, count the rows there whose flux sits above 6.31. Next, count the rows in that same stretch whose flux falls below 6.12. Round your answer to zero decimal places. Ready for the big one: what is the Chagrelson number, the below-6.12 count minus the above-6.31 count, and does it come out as -9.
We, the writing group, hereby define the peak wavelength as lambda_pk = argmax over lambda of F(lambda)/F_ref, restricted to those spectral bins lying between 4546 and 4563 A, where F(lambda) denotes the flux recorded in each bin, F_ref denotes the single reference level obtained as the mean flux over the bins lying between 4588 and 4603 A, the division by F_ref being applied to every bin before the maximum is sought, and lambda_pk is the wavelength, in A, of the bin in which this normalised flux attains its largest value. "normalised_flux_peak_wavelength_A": 4547.22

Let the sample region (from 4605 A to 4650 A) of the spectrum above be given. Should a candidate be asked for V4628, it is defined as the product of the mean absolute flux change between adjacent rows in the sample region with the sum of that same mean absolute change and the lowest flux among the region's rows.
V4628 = 1.5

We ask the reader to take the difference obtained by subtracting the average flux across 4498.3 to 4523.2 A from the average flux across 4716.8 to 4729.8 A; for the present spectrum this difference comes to -1.9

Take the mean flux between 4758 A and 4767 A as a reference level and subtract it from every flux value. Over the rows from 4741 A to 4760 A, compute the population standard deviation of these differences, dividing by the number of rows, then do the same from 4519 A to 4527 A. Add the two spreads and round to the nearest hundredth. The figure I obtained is 0.36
